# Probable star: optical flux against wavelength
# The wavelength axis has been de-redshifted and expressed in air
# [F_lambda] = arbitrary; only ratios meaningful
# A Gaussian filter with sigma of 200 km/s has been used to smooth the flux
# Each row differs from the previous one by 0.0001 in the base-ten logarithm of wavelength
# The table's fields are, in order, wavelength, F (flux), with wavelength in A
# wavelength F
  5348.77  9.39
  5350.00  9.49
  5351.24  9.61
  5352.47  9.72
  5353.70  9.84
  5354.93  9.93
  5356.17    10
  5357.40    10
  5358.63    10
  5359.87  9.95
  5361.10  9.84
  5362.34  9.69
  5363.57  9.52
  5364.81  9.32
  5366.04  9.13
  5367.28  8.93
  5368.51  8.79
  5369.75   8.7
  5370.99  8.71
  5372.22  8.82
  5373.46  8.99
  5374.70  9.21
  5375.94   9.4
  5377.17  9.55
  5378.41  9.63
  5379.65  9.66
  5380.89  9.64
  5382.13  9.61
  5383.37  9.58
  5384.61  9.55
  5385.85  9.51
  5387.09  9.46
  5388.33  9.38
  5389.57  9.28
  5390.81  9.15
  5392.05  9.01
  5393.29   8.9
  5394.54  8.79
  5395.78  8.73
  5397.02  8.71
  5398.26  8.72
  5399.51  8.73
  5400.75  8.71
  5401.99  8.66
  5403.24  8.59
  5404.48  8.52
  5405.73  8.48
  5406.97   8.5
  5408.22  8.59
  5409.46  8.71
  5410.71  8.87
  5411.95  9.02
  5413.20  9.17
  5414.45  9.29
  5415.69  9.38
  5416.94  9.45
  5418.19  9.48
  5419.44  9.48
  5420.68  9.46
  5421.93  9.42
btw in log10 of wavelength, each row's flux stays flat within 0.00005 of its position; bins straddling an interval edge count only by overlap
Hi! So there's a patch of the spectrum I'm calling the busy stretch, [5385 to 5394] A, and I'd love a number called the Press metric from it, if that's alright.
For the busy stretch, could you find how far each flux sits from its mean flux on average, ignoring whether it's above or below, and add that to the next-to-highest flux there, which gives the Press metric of 9.6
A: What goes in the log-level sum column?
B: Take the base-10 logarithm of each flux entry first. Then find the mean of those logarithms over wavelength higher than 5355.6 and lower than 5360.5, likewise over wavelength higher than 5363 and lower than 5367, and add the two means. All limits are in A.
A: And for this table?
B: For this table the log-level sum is 1.97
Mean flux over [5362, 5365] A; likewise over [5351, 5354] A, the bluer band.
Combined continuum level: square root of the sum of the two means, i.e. 4.39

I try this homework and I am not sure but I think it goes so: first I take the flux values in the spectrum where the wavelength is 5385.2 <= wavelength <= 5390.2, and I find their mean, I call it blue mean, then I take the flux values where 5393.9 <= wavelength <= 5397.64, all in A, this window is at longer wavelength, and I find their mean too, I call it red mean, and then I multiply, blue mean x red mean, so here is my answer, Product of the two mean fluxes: 82.3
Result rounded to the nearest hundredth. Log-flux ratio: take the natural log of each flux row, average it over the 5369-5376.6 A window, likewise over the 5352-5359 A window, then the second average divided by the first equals 1.05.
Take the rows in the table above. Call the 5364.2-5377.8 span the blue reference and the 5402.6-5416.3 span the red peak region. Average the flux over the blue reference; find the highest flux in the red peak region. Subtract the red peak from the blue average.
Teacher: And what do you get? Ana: -0.3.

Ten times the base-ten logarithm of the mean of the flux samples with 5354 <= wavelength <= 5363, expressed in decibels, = 9.96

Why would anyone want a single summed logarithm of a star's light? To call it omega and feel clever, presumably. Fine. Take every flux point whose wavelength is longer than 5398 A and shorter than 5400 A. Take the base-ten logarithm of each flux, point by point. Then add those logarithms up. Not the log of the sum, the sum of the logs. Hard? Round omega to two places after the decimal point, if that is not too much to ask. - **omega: 1.88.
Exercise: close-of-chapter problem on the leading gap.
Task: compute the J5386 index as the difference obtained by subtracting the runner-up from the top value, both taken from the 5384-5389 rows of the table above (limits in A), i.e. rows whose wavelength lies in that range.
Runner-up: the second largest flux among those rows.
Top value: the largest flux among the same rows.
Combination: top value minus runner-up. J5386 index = 0.040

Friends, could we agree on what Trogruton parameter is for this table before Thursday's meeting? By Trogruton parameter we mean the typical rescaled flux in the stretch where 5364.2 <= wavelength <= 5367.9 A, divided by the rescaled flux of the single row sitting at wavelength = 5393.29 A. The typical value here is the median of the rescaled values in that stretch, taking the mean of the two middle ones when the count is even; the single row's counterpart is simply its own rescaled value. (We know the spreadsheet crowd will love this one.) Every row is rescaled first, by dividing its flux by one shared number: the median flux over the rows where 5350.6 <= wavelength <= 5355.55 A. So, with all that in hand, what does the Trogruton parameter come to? 1.03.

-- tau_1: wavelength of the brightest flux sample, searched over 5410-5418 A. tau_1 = 5416.94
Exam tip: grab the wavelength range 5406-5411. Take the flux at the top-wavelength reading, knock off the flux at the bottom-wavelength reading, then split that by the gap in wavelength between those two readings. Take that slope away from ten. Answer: 9.90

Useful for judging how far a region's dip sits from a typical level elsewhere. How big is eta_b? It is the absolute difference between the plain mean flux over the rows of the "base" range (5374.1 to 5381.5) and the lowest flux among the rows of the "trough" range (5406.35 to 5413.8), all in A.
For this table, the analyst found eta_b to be 1.0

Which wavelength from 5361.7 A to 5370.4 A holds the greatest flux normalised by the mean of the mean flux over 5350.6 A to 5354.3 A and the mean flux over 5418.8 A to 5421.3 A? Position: 5362.34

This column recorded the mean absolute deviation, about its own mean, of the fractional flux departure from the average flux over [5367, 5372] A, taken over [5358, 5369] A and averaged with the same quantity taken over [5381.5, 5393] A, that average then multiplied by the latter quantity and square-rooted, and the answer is 0.024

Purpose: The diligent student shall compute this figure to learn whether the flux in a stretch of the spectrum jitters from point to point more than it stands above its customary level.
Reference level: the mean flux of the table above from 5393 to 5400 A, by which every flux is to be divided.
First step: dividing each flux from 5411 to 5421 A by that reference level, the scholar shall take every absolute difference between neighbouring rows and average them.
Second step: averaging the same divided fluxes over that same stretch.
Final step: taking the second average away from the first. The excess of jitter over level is -1.06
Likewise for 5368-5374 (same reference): -0.99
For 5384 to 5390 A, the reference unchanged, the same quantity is -1.07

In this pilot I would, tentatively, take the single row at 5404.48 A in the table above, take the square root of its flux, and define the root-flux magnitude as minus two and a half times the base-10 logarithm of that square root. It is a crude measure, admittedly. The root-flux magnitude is -1.16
